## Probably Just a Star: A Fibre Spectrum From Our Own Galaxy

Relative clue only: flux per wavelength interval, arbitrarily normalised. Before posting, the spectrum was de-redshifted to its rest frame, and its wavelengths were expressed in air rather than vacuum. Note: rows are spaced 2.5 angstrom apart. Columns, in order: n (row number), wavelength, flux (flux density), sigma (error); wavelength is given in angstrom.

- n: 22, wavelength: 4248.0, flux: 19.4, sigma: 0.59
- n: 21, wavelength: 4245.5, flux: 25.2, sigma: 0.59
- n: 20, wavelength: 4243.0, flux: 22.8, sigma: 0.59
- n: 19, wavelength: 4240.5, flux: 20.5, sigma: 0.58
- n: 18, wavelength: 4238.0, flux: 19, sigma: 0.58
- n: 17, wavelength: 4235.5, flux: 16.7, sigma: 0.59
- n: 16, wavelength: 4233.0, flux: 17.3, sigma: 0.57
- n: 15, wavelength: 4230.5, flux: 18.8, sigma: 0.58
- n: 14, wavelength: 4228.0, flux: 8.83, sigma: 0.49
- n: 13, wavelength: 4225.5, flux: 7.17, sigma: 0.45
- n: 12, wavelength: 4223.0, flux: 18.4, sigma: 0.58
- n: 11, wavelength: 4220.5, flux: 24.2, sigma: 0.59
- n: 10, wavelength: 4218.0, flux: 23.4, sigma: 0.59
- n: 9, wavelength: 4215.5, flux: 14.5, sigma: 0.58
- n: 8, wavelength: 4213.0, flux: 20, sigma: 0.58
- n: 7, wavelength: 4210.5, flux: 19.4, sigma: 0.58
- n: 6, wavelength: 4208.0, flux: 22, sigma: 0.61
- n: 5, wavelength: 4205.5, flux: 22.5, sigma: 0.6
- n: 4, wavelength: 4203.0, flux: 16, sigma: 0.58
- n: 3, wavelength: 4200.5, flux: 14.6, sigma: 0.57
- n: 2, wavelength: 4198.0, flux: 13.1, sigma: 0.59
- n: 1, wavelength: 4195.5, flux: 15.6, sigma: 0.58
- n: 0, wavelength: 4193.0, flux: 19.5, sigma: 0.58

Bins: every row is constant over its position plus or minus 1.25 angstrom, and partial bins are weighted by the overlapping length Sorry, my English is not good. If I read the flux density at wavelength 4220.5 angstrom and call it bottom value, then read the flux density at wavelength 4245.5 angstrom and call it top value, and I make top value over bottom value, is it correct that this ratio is 1.0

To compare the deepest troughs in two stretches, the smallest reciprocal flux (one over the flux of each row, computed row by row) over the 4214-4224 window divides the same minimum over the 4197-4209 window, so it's 1.08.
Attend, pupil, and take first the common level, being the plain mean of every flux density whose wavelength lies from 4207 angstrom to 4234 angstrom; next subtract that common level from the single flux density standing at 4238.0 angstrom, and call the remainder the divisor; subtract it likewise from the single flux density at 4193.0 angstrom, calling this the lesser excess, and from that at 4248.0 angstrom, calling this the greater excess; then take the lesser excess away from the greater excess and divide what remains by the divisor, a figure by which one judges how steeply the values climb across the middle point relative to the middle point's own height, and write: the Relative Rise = -0.1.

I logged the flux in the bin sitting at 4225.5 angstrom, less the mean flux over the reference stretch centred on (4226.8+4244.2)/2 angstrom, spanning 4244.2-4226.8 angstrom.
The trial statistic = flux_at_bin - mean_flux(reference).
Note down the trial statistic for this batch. -10.5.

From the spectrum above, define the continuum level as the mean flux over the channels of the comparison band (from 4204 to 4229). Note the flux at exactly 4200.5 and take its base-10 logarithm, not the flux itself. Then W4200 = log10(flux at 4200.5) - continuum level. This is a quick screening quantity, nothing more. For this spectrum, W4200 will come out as -17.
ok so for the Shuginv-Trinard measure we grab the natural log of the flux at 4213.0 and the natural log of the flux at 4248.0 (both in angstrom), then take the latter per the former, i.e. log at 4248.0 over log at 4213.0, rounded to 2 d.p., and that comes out 0.99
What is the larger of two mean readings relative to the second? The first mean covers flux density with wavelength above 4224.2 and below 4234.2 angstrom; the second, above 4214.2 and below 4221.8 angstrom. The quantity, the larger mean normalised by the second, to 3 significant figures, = 1.00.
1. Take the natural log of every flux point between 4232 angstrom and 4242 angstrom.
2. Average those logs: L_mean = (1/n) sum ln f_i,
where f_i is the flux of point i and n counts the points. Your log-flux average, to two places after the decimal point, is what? 2.91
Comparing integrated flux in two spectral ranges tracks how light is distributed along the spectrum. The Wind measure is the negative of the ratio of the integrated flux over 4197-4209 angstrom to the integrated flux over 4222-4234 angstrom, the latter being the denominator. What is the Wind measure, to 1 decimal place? -1.3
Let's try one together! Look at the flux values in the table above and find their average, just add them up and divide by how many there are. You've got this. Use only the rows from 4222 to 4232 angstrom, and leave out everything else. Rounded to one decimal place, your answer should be 13.3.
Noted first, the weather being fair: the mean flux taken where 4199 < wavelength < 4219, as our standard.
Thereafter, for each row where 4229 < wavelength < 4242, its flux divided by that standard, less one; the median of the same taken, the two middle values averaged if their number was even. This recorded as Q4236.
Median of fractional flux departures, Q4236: -0.01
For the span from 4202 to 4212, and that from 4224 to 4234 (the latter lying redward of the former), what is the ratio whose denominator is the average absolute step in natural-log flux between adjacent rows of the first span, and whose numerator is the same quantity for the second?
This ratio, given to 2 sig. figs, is 2.1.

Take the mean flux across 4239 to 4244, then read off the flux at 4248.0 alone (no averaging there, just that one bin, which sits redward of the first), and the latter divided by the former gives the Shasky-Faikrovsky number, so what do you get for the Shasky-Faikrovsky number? 0.90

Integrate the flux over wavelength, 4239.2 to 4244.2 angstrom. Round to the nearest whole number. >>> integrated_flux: 108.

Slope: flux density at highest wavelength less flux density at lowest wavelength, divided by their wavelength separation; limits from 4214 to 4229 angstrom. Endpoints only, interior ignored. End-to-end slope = -0.45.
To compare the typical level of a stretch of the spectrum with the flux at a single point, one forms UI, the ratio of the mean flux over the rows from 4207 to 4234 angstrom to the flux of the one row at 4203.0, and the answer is 1.1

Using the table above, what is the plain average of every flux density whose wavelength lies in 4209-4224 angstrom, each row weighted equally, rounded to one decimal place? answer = 20.0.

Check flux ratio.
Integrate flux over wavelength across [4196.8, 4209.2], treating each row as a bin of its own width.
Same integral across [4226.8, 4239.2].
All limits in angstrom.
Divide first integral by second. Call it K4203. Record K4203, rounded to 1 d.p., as 1.1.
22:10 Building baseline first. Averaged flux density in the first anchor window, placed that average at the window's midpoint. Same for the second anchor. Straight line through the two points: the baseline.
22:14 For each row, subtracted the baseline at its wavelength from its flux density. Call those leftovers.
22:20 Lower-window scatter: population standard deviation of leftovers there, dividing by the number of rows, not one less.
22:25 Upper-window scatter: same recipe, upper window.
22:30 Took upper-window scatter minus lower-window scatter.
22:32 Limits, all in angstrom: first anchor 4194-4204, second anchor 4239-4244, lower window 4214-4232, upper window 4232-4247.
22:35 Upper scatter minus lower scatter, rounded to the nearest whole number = -4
